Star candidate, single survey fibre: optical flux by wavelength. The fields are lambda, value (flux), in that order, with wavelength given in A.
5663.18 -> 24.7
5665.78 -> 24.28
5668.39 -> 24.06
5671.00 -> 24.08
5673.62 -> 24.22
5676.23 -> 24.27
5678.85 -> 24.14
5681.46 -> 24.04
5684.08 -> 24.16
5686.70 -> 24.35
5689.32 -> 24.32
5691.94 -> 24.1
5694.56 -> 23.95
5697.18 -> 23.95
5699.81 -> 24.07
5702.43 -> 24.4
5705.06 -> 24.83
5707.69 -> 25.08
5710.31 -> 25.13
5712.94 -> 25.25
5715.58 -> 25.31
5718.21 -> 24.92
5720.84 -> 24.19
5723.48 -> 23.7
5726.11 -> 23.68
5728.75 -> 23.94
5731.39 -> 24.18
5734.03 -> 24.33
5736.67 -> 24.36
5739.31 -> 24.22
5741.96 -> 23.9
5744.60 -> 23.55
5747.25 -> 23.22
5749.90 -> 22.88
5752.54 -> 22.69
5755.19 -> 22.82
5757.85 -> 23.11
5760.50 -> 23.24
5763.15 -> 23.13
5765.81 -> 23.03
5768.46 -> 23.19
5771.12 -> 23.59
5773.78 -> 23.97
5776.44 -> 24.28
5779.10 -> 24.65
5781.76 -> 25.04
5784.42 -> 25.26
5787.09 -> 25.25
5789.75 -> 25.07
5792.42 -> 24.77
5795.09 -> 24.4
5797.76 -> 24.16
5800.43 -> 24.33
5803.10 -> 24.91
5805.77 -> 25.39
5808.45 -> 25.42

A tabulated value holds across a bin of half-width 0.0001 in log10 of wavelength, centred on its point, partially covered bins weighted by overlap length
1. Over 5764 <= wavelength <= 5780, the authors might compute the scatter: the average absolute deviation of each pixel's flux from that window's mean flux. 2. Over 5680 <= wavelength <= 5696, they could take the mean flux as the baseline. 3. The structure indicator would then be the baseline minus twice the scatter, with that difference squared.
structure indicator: 535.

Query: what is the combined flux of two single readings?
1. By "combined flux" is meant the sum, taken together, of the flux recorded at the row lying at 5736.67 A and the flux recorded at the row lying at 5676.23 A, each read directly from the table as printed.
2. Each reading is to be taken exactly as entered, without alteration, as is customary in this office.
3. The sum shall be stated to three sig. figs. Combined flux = 48.6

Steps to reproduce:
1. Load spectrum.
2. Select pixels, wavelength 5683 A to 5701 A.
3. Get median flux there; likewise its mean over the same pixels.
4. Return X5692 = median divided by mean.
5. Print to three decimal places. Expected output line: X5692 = 0.999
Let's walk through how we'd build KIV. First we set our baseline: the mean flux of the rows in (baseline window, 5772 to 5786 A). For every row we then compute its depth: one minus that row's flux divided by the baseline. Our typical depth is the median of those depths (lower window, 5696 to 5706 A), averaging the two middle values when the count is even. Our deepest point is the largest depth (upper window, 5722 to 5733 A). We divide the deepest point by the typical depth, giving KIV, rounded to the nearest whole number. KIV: 2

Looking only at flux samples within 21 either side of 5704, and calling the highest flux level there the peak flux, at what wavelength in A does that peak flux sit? 5715.58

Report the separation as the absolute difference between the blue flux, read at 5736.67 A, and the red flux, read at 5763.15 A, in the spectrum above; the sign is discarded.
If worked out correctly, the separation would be 1.2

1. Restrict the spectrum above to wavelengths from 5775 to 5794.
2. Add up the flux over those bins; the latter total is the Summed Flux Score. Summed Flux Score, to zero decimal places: 174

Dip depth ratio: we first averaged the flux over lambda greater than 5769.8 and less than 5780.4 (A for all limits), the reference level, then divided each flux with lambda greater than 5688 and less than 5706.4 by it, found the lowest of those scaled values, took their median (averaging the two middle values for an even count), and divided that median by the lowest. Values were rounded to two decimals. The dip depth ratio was 1.01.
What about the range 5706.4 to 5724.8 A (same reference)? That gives 1.06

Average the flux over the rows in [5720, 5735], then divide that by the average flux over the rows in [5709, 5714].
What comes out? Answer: 0.95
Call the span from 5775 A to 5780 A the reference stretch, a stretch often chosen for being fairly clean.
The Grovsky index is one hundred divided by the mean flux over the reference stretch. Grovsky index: 4.09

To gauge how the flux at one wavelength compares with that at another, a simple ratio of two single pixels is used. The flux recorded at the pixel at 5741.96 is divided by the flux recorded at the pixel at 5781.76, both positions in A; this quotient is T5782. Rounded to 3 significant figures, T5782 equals 0.954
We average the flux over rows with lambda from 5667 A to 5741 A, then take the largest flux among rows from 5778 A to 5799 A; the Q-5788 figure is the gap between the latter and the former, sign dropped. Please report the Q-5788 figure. 0.93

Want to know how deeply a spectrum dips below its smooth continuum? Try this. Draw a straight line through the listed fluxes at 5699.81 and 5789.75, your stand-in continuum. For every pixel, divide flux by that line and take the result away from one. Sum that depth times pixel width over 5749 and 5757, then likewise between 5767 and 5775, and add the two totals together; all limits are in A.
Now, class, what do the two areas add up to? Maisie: 1.0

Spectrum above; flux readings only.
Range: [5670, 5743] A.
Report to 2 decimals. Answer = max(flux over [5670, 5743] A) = 25.31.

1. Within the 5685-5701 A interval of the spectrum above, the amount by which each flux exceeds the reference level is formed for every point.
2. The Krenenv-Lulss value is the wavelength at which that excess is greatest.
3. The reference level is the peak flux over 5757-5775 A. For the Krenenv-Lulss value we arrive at 5686.70 A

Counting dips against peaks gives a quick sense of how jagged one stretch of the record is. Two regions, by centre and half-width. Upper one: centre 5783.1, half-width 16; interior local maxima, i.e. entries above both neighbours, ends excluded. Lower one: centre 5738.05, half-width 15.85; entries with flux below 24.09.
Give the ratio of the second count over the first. 8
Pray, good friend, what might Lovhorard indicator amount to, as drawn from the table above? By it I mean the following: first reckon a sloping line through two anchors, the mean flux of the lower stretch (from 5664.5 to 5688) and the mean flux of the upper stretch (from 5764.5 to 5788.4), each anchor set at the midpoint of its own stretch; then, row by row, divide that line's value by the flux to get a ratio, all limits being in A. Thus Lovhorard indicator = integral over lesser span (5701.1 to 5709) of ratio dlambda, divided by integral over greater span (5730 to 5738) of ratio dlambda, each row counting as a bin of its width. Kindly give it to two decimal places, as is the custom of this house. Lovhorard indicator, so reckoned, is 0.97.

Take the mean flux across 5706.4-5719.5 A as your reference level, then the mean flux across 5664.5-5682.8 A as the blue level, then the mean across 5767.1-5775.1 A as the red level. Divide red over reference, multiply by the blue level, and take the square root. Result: 4.76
